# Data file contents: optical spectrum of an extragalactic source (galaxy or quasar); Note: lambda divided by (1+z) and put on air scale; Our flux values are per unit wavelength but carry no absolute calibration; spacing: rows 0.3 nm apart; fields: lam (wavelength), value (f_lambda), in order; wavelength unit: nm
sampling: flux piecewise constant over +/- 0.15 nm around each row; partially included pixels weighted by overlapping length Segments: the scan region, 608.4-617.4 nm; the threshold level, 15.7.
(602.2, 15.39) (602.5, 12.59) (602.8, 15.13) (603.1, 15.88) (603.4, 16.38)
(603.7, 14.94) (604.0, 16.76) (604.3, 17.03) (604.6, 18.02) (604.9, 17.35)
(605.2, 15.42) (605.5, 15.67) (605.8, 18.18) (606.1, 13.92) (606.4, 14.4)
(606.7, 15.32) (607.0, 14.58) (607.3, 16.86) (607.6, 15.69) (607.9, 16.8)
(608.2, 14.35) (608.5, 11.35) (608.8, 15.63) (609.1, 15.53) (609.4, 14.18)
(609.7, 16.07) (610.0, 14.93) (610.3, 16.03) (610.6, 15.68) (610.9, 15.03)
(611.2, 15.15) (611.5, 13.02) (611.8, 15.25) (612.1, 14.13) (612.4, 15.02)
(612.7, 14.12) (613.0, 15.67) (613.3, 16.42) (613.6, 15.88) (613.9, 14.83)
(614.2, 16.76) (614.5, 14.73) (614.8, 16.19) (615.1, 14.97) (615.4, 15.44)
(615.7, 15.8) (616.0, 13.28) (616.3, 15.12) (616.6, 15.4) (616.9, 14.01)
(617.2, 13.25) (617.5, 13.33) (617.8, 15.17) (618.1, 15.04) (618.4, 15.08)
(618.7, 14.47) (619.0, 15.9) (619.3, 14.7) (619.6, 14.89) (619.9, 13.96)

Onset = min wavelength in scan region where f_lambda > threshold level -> 609.7 nm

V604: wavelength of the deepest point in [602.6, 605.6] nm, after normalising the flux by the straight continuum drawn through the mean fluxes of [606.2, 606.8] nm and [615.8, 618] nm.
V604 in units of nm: 603.7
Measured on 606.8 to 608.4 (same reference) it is 608.2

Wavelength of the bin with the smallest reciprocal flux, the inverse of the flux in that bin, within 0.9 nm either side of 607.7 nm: 607.3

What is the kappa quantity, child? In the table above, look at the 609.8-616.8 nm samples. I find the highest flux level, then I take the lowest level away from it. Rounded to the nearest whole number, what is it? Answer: 4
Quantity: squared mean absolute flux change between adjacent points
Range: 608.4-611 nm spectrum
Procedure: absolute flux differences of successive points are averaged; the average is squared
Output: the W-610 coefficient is 1.8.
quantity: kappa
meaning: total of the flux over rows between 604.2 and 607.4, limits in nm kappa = 177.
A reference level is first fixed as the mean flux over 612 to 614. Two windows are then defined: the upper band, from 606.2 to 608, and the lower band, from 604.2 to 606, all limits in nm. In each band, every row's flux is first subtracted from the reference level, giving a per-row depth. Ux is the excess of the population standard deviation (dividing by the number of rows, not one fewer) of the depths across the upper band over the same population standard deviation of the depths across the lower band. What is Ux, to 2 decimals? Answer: -0.10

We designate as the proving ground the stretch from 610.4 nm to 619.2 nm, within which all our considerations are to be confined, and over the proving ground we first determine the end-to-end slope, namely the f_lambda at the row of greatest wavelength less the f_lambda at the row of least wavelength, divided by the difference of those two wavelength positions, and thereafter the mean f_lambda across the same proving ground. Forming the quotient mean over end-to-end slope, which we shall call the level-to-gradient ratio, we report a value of 572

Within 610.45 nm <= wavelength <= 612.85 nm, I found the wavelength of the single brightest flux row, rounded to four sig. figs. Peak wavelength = 610.6 nm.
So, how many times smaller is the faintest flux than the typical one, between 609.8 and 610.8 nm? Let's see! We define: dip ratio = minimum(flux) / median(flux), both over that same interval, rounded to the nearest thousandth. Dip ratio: 0.952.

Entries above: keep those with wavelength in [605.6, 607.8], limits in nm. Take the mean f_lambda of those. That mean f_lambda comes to 15.6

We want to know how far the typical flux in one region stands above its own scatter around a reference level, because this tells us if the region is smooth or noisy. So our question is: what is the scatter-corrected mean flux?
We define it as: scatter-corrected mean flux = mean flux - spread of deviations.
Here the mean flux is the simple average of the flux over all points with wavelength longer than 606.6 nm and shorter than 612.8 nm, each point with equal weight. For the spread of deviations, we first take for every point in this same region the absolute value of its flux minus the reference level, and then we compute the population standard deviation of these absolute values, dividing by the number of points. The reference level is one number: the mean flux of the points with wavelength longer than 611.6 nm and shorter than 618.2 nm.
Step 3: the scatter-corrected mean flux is 14.2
